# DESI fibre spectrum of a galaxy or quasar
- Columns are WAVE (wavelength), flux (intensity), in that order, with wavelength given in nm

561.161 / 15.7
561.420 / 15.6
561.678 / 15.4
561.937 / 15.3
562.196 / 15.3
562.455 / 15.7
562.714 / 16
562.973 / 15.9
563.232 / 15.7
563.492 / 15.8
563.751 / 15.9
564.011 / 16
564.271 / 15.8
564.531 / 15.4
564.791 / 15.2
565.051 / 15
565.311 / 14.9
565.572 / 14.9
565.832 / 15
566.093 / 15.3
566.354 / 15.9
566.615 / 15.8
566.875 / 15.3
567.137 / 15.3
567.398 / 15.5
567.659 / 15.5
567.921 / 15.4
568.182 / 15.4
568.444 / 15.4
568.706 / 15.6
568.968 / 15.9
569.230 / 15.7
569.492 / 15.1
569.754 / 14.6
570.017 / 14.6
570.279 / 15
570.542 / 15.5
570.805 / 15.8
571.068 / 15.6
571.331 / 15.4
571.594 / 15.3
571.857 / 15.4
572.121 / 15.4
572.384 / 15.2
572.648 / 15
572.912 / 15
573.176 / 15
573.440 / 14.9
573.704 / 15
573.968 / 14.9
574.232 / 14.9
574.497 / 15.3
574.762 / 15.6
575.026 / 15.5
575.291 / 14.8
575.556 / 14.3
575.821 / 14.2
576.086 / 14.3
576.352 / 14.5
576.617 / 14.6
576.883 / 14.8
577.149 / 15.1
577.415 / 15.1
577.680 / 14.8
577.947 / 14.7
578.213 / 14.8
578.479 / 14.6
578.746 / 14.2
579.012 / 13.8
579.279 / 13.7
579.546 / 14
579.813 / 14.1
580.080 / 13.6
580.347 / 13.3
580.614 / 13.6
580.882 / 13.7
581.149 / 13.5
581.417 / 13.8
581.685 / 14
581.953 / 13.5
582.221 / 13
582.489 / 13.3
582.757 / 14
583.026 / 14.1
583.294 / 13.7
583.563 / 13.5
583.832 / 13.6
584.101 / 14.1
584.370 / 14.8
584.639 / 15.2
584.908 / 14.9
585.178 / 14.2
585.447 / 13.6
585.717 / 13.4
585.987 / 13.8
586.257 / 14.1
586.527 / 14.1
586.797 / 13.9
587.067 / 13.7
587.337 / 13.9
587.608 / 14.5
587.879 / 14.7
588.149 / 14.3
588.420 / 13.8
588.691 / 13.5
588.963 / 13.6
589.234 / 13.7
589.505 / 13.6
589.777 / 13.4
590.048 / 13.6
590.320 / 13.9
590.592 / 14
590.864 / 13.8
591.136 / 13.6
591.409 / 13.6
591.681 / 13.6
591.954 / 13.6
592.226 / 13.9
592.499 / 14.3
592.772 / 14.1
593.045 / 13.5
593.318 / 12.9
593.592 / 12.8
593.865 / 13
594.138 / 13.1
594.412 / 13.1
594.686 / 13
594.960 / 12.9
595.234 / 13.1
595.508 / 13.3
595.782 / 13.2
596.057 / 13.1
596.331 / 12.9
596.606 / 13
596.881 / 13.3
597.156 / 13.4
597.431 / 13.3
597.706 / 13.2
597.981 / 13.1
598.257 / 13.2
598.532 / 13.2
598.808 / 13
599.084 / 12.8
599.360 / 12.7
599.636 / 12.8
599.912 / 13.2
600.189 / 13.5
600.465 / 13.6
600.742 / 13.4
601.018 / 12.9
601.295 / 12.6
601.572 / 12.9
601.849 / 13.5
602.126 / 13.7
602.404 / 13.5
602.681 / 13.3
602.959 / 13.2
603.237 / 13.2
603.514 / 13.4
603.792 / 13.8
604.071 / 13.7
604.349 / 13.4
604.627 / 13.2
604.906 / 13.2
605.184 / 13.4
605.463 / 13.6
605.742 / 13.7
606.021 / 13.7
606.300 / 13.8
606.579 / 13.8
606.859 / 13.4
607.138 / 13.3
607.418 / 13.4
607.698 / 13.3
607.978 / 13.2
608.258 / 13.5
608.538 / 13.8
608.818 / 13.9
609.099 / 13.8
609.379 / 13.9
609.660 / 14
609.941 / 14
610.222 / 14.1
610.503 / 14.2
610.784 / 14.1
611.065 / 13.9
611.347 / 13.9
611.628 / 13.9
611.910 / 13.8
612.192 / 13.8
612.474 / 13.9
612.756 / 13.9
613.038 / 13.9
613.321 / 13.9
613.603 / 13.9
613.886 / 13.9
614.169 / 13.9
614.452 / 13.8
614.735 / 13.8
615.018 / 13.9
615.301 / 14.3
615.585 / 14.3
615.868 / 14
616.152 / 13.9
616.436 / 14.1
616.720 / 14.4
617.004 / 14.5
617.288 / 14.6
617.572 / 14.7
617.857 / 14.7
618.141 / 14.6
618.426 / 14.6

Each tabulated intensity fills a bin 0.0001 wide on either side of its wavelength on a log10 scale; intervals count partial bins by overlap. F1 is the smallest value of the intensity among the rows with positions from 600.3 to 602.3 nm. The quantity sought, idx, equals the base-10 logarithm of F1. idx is 1.10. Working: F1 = 12.6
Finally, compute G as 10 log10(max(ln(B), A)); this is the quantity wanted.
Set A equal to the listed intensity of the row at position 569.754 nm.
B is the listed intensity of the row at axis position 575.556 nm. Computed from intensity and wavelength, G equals 11.6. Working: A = 14.6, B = 14.3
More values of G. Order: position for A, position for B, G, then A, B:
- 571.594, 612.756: 11.8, 15.3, 13.9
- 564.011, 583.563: 12.0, 16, 13.5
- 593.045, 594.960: 11.3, 13.5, 12.9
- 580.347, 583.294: 11.2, 13.3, 13.7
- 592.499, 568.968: 11.6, 14.3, 15.9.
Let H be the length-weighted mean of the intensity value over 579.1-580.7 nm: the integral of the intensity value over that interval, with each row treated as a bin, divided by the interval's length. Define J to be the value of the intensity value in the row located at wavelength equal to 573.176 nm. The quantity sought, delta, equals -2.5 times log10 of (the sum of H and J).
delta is -3.65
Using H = 13.7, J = 15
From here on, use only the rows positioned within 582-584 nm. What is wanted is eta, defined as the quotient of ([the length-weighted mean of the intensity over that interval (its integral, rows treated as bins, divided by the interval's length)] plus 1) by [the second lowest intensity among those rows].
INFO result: 1.10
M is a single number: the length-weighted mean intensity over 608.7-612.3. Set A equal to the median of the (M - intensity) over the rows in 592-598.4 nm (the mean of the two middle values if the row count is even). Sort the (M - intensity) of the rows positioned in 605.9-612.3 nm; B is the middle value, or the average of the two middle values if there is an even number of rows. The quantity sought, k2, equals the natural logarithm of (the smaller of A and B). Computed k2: -1.9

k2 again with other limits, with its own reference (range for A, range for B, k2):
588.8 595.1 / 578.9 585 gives -1.4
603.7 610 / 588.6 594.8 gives -1.4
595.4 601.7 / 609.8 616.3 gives -3.1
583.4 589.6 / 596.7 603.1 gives -3.1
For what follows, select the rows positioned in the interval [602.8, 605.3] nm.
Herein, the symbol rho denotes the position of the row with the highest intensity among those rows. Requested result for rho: 603.792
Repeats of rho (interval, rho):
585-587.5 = 585.178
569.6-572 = 570.805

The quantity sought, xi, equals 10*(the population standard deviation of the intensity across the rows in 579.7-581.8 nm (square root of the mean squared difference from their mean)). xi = 2.4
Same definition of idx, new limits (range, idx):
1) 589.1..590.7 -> 1.13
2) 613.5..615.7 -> 1.14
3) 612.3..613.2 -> 1.14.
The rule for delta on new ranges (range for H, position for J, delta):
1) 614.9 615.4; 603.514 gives -3.60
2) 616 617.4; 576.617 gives -3.65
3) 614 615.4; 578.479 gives -3.64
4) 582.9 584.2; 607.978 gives -3.58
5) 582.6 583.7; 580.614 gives -3.59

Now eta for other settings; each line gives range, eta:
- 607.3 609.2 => 1.09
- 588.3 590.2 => 1.08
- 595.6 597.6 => 1.09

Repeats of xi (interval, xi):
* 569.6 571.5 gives 4.5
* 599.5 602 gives 3.4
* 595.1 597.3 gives 1.6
